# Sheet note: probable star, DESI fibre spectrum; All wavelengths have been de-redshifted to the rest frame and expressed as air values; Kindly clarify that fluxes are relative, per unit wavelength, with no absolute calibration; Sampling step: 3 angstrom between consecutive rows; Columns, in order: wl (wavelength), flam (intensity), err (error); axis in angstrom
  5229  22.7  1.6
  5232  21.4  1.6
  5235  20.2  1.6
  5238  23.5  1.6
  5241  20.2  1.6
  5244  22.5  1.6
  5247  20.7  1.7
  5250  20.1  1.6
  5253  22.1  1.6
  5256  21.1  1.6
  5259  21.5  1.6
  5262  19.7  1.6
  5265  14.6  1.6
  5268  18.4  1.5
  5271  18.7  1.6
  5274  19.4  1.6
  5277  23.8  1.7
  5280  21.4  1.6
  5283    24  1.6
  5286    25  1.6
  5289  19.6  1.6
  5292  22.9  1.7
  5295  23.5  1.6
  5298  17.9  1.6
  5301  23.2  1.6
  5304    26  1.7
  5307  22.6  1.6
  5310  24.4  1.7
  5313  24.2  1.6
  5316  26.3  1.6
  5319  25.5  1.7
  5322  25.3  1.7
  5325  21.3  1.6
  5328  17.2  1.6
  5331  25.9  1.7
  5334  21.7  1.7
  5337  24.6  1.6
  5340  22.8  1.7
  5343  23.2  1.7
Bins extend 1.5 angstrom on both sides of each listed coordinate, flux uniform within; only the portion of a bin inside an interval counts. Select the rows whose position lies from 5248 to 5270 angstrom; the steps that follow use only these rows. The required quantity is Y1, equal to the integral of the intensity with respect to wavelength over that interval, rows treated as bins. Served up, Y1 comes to 432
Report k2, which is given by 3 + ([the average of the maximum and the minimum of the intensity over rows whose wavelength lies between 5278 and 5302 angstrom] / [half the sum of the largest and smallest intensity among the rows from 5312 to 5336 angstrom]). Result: 3.99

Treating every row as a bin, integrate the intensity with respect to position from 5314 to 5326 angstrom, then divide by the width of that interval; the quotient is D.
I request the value 24.7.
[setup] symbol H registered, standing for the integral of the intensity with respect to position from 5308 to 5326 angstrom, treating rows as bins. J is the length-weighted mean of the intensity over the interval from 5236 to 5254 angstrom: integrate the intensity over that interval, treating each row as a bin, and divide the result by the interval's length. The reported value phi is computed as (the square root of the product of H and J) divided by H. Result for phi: 0.220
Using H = 442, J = 21.5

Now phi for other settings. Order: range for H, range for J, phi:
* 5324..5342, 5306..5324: 0.248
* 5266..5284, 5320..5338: 0.247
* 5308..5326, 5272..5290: 0.224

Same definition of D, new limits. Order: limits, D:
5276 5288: 23.4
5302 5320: 24.8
